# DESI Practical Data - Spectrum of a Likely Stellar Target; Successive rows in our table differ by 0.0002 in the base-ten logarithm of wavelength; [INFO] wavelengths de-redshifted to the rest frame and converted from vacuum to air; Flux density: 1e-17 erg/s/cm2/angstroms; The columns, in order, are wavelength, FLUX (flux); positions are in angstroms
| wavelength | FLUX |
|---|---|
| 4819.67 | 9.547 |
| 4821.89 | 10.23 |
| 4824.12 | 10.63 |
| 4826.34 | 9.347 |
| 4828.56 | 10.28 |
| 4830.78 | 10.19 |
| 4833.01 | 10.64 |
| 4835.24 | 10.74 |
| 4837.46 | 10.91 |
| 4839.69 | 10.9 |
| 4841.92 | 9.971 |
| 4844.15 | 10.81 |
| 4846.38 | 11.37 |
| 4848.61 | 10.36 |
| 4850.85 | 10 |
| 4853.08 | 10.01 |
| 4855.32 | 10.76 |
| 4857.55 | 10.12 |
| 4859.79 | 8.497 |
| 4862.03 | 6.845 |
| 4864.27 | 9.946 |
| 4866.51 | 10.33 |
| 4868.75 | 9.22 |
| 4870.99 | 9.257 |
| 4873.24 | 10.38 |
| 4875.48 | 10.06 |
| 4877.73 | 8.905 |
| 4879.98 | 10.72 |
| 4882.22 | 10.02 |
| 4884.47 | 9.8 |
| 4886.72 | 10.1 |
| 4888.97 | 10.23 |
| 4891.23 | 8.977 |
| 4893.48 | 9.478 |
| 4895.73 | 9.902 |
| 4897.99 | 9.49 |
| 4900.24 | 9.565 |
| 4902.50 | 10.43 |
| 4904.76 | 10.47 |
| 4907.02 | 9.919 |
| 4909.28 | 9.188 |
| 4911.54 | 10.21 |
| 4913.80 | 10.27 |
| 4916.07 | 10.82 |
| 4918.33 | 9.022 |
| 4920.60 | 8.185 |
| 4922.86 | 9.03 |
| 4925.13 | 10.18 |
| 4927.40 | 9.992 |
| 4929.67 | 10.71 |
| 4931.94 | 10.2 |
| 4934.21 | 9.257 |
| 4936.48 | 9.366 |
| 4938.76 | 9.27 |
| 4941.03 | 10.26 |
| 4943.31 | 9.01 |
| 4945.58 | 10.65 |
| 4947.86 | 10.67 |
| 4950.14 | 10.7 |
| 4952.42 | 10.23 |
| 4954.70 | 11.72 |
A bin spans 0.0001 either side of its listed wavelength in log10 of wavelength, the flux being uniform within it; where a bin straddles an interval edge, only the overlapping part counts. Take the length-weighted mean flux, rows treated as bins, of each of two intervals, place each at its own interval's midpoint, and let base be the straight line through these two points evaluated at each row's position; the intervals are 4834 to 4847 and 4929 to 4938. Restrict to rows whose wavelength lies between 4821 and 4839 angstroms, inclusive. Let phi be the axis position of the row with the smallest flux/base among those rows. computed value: 4826.34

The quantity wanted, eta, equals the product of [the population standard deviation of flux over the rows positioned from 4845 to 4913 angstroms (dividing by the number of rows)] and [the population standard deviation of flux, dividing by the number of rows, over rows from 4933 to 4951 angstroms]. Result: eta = 0.6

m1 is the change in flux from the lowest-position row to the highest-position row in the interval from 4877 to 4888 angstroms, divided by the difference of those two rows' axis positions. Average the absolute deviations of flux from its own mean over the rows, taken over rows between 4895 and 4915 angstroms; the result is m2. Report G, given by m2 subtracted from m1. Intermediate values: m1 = 0.133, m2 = 0.362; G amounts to -0.2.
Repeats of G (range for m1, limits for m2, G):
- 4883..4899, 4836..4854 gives -0.5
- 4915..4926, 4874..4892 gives -0.5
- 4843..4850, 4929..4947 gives -0.7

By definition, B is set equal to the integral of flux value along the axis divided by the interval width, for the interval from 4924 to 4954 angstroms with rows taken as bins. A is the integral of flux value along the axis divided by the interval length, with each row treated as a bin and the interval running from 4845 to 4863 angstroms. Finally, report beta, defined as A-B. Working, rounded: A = 9.78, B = 10.1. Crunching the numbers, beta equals -0.3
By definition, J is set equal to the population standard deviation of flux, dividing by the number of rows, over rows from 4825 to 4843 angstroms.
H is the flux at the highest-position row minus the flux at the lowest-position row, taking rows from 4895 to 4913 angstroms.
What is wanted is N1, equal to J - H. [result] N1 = 0.2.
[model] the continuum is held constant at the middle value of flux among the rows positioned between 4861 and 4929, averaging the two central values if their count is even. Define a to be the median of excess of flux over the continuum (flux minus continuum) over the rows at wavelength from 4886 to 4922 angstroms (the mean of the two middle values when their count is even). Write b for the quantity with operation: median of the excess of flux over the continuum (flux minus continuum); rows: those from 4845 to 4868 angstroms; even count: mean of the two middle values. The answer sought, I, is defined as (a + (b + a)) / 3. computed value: 0.03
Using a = -0.02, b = 0.13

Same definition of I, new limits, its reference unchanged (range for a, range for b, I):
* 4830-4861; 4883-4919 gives 0.37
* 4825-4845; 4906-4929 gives 0.48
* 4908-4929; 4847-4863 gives 0.07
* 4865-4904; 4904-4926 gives 0.02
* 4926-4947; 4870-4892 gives 0.08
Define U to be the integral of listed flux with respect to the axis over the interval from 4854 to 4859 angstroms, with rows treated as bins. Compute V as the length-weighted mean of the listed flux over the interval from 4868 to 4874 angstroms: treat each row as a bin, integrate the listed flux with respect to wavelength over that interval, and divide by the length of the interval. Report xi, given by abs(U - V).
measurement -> 42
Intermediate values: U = 51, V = 9.6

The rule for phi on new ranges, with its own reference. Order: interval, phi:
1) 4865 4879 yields 4877.73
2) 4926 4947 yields 4943.31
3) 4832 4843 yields 4841.92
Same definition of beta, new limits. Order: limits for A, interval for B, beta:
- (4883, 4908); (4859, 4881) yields 0.4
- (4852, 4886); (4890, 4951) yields -0.2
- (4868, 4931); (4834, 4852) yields -0.8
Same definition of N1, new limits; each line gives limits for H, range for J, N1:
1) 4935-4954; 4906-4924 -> -0.1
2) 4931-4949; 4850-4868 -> 0.7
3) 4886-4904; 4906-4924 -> 0.5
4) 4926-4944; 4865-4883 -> 1.6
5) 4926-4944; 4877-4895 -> 1.6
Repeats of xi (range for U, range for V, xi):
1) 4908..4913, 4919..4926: 40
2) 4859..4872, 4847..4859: 107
